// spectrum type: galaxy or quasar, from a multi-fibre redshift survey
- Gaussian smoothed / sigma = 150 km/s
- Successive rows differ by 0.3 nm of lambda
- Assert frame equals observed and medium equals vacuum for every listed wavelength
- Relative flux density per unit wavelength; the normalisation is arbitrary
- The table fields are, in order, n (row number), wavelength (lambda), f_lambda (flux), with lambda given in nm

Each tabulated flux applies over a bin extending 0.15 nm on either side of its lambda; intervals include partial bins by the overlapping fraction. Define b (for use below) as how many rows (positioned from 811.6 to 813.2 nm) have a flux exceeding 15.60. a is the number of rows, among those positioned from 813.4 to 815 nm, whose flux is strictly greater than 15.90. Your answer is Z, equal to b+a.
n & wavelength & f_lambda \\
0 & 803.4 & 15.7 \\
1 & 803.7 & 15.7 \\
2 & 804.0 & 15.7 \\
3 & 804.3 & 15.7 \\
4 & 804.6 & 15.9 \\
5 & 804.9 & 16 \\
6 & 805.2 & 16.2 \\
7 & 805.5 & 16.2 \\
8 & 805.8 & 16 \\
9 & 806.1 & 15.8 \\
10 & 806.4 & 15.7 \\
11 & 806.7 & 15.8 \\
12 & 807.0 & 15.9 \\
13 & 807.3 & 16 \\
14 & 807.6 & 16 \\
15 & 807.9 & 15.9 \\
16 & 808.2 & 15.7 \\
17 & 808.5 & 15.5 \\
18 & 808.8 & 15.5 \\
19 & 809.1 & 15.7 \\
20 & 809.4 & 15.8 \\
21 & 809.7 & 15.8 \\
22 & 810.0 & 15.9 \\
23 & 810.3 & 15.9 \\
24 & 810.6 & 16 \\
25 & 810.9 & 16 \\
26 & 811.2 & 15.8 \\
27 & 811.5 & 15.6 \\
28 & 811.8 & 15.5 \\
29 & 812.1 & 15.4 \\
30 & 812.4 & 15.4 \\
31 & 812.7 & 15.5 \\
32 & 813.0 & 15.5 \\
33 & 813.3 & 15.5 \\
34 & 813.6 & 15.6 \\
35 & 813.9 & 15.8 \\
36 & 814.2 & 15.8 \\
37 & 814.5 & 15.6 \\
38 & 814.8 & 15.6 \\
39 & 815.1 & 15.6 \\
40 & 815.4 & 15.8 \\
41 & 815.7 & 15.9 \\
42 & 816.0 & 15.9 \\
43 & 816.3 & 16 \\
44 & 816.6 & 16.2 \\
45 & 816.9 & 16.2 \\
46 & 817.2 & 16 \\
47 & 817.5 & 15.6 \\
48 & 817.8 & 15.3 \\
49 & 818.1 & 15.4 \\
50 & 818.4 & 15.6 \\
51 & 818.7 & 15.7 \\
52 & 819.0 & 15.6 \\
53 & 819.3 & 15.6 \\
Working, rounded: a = 0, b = 0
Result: 0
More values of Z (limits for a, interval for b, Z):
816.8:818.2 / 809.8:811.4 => 7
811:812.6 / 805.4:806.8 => 5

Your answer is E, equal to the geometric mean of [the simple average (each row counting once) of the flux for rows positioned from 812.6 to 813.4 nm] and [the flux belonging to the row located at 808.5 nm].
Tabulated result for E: 15.5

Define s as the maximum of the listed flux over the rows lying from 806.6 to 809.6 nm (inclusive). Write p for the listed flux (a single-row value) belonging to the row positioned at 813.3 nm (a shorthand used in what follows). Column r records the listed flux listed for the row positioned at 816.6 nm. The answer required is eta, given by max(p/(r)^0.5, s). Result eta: 16.00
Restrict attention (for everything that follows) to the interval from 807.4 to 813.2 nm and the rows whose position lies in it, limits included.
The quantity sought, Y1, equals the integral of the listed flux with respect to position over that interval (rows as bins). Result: 91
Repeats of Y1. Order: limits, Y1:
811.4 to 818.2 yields 107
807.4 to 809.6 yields 35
